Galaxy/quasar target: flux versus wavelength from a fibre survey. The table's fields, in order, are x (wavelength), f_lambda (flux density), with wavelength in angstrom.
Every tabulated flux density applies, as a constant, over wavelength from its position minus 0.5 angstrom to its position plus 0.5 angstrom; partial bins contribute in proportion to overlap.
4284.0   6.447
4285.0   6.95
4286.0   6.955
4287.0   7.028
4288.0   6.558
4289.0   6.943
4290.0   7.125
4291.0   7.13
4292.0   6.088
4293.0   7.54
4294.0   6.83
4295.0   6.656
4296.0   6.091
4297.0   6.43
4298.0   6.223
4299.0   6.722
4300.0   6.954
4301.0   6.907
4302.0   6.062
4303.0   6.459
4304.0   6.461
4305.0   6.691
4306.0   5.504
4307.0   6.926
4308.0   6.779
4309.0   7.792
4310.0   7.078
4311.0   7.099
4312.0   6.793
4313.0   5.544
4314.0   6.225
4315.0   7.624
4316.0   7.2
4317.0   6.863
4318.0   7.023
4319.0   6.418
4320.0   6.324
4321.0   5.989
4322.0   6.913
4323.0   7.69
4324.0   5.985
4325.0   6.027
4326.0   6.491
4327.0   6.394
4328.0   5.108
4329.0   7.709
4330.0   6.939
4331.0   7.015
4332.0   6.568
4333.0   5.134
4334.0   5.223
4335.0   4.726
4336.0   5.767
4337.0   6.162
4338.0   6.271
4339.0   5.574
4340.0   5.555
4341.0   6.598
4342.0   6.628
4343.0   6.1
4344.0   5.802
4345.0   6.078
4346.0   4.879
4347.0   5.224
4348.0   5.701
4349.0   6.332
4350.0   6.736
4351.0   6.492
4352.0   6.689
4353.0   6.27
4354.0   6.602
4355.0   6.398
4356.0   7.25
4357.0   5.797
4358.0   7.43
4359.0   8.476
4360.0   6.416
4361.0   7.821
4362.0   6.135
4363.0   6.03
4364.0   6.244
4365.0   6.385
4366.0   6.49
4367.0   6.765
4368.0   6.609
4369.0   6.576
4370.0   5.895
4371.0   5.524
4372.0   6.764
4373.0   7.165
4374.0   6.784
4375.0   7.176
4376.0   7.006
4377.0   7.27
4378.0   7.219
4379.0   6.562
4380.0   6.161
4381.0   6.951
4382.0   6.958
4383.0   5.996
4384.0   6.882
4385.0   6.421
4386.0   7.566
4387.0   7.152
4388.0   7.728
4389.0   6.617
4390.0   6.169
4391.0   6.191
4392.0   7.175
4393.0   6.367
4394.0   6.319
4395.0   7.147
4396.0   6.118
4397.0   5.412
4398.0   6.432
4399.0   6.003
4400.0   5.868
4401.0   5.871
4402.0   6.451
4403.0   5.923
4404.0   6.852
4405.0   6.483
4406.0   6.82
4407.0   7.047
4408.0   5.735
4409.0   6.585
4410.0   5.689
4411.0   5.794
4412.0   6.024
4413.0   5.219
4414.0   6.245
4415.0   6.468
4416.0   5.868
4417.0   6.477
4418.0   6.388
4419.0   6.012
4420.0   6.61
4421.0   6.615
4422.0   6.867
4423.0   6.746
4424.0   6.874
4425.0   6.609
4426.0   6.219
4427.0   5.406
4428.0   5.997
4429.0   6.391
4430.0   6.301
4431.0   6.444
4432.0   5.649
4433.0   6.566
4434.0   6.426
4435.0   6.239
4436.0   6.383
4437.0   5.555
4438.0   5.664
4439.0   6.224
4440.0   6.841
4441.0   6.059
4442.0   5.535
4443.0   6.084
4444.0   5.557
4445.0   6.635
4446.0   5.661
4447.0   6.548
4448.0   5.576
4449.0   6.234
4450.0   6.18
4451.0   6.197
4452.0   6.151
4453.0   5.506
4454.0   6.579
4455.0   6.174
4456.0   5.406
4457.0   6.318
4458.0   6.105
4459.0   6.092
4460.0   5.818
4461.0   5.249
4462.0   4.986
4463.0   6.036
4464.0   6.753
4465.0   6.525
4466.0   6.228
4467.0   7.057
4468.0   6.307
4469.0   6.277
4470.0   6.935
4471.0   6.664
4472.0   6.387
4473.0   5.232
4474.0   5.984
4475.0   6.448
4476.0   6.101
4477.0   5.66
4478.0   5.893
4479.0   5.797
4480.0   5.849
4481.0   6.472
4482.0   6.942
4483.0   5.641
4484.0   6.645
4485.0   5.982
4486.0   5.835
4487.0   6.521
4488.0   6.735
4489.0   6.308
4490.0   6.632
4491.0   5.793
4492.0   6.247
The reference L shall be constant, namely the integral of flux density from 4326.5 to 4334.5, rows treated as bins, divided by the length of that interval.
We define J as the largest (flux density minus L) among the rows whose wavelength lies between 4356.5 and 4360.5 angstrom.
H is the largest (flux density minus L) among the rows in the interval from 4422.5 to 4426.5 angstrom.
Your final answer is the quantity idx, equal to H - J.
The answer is -1.6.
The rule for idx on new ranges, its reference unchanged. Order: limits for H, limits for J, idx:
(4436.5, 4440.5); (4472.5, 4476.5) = 0.4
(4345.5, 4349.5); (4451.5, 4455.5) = -0.2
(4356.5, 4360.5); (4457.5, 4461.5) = 2.4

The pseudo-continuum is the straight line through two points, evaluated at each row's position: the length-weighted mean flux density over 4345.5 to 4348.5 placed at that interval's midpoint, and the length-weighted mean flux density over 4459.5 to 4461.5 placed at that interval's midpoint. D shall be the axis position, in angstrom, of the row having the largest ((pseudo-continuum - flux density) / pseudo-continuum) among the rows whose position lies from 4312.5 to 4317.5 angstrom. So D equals 4313.0 angstrom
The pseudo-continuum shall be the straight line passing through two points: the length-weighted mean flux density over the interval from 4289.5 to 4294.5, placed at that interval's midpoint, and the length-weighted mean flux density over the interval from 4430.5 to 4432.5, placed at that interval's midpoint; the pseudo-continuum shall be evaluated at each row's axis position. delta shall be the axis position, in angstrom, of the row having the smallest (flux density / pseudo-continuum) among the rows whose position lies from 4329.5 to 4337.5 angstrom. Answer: 4335.0 angstrom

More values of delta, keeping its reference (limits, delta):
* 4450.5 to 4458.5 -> 4456.0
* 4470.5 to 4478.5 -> 4473.0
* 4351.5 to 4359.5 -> 4357.0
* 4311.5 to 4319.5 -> 4313.0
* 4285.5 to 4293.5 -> 4292.0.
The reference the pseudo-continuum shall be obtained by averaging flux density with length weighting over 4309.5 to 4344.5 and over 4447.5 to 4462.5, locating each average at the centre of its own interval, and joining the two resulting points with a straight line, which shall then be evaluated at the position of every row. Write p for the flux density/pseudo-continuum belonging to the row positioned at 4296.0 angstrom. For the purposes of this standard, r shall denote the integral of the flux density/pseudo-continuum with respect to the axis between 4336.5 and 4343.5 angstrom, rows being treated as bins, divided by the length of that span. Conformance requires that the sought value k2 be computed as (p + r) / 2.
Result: 0.96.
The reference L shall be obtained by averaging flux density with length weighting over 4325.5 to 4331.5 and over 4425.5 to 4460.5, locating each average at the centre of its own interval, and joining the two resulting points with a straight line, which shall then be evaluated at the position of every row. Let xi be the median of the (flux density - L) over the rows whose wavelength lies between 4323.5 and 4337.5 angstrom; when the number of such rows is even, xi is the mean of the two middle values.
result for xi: -0.50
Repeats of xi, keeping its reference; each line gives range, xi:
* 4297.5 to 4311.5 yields 0.03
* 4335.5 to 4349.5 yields -0.60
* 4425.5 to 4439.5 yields 0.13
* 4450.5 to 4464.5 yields 0.09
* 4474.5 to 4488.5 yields 0.14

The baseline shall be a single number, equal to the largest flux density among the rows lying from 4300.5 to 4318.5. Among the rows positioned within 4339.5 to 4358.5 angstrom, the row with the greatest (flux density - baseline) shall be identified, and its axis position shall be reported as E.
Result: 4358.0 angstrom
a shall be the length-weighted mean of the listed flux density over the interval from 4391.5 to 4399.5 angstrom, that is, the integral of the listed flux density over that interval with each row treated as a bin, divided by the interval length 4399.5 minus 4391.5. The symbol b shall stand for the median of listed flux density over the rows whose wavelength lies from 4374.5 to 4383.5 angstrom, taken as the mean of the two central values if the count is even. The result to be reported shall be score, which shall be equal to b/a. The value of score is 1.09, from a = 6.4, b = 6.96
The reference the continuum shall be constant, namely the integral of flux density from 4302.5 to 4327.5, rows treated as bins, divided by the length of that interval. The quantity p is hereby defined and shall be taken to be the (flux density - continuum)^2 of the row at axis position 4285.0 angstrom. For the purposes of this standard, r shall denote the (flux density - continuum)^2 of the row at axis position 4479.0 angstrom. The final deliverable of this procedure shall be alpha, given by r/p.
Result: 8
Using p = 0.09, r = 0.73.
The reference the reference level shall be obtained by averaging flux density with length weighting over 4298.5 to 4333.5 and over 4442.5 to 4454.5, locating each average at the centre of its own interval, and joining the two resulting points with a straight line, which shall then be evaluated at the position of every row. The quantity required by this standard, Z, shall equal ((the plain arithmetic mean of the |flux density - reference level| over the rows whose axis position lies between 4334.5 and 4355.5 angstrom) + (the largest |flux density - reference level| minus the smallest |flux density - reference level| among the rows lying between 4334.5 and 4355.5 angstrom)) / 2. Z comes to 1.2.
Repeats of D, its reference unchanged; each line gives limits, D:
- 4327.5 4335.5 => 4335.0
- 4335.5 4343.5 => 4340.0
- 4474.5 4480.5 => 4477.0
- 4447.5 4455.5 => 4453.0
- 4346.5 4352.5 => 4347.0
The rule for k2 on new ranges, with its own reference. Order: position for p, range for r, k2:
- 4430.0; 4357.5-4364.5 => 1.08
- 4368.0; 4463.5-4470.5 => 1.09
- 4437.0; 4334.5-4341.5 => 0.92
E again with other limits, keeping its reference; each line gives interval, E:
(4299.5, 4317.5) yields 4309.0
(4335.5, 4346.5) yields 4342.0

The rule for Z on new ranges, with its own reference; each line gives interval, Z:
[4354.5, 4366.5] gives 1.3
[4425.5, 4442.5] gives 0.5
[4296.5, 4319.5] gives 0.8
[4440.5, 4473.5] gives 0.7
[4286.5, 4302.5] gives 0.6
